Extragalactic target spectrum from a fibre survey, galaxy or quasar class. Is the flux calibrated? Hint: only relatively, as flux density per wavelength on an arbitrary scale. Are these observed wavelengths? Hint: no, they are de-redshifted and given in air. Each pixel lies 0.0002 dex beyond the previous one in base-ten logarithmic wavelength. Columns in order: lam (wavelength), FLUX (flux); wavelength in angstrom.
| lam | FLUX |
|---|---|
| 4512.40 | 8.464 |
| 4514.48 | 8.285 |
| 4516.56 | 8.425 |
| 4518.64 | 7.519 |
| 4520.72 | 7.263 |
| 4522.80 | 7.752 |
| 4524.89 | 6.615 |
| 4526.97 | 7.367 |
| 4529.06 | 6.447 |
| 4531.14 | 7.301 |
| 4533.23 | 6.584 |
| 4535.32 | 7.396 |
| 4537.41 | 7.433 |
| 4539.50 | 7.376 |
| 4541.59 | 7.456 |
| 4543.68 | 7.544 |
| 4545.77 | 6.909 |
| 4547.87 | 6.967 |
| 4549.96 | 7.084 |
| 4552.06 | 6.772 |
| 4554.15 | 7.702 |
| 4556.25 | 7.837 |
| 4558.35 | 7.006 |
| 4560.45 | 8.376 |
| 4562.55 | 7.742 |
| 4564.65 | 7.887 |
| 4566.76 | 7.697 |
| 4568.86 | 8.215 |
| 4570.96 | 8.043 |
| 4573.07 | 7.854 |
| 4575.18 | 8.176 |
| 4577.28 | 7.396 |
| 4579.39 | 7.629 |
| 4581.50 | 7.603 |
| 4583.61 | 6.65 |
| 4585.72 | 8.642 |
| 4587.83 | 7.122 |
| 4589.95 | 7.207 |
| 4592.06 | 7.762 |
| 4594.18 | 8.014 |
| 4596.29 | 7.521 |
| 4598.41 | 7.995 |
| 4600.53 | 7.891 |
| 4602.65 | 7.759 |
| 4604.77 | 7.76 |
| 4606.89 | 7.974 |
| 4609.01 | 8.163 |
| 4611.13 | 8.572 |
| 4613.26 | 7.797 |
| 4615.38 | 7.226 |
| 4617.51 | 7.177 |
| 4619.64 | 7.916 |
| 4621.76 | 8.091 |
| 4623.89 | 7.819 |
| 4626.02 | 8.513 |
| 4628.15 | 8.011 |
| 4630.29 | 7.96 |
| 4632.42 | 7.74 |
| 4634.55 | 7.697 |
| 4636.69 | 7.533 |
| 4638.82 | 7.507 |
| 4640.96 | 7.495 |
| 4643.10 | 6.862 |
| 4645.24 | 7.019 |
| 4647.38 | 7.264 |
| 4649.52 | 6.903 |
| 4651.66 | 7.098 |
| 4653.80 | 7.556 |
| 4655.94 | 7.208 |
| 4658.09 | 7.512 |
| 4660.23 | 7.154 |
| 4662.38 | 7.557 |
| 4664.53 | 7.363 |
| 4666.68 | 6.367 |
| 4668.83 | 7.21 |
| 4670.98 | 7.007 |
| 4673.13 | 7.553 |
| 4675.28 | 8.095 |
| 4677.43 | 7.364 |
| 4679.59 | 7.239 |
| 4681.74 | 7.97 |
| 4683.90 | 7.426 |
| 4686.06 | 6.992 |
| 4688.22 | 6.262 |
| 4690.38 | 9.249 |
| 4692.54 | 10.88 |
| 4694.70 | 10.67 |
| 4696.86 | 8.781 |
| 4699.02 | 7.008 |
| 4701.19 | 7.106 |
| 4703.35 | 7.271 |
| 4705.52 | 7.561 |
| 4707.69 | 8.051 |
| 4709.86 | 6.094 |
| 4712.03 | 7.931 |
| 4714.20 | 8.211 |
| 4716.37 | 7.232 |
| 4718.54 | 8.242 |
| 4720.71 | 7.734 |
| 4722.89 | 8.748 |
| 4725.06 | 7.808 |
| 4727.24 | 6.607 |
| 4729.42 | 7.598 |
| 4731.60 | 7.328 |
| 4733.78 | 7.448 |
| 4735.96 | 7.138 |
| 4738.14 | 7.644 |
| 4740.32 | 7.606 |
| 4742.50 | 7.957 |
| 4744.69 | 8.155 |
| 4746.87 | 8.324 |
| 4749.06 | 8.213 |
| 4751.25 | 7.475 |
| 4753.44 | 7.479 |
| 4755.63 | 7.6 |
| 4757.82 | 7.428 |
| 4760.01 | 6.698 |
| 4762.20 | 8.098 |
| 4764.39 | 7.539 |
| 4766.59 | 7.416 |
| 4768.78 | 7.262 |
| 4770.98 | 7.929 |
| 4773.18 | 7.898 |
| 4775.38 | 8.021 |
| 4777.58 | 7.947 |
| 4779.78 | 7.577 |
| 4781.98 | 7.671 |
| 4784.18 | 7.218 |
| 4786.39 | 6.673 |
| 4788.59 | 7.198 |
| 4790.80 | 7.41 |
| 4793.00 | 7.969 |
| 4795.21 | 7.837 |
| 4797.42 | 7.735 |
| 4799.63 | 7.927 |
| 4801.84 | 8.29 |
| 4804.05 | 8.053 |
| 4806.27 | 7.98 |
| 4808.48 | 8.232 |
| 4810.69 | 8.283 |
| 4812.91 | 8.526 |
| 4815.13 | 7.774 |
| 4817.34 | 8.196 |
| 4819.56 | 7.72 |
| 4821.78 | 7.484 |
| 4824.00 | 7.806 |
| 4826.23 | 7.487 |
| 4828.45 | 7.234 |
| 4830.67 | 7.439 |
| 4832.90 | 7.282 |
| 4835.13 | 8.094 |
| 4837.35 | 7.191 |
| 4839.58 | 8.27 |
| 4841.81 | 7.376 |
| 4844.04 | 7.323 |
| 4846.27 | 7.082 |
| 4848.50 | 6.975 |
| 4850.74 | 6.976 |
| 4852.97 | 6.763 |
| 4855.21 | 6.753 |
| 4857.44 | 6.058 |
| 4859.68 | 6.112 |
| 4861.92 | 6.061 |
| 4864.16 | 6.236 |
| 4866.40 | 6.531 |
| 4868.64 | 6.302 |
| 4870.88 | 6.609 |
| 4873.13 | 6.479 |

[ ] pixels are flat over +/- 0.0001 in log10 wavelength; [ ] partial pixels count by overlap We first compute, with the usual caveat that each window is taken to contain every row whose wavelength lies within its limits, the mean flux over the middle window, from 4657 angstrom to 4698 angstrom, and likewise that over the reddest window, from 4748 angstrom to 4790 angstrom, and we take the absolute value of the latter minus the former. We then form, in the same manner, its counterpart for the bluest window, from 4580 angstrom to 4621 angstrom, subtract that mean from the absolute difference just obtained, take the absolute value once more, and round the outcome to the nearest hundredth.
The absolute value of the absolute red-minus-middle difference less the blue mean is 7.44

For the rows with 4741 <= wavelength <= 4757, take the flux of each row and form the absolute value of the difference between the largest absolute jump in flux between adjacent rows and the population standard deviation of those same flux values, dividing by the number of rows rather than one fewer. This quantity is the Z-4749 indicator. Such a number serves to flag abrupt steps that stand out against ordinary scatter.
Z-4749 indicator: 0.40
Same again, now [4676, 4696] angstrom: 1.43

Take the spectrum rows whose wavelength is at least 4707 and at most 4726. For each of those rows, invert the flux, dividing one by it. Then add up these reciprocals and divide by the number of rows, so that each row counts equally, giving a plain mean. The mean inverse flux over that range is 0.130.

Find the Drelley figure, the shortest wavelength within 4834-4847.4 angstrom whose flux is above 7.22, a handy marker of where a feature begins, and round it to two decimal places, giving 4835.13 angstrom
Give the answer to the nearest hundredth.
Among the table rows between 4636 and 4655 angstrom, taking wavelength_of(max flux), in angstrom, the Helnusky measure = 4653.80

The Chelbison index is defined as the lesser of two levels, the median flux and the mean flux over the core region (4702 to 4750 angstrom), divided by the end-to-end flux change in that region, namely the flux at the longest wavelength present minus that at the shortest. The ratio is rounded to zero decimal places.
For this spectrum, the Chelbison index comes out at 8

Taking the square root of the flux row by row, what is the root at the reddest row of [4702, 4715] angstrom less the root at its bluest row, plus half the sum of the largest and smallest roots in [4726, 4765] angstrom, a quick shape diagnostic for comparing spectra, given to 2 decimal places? 2.90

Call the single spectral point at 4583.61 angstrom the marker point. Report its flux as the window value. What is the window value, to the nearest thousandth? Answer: 6.650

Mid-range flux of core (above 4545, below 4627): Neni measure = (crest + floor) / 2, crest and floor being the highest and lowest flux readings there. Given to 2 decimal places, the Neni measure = 7.65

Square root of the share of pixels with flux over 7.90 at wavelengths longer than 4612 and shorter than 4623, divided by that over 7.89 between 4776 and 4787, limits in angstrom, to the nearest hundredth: 1.41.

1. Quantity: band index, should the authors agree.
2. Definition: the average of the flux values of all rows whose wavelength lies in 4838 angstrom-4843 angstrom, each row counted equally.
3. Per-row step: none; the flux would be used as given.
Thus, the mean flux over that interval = 7.8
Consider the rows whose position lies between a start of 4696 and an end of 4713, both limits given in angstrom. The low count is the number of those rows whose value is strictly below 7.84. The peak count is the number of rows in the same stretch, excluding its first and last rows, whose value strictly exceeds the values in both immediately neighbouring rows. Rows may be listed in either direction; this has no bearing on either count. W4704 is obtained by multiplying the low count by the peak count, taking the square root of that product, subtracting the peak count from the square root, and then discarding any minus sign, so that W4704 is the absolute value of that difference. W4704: 1.2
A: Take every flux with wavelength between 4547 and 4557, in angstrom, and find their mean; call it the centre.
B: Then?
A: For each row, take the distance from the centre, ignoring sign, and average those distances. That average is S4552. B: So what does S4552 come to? 0.40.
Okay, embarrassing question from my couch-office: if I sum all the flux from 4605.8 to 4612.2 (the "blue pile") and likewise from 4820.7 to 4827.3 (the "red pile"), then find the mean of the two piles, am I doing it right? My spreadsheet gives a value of 23.7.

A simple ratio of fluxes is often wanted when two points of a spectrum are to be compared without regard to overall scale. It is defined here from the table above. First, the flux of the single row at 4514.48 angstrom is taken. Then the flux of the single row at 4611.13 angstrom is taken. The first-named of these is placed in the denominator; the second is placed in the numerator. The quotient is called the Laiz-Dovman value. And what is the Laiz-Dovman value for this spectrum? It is 1.03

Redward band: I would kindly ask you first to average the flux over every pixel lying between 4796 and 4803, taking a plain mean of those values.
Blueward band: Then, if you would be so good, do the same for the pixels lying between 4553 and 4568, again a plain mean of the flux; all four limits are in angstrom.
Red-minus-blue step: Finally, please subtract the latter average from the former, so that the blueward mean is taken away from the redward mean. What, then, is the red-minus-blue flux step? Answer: 0.2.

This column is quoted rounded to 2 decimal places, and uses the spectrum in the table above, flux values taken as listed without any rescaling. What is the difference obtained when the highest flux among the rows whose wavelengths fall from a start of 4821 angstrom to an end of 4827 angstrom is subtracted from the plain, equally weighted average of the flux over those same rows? -0.21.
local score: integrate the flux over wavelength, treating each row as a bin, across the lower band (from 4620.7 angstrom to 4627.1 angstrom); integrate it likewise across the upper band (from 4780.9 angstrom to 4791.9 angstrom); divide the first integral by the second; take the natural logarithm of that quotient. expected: -0.4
